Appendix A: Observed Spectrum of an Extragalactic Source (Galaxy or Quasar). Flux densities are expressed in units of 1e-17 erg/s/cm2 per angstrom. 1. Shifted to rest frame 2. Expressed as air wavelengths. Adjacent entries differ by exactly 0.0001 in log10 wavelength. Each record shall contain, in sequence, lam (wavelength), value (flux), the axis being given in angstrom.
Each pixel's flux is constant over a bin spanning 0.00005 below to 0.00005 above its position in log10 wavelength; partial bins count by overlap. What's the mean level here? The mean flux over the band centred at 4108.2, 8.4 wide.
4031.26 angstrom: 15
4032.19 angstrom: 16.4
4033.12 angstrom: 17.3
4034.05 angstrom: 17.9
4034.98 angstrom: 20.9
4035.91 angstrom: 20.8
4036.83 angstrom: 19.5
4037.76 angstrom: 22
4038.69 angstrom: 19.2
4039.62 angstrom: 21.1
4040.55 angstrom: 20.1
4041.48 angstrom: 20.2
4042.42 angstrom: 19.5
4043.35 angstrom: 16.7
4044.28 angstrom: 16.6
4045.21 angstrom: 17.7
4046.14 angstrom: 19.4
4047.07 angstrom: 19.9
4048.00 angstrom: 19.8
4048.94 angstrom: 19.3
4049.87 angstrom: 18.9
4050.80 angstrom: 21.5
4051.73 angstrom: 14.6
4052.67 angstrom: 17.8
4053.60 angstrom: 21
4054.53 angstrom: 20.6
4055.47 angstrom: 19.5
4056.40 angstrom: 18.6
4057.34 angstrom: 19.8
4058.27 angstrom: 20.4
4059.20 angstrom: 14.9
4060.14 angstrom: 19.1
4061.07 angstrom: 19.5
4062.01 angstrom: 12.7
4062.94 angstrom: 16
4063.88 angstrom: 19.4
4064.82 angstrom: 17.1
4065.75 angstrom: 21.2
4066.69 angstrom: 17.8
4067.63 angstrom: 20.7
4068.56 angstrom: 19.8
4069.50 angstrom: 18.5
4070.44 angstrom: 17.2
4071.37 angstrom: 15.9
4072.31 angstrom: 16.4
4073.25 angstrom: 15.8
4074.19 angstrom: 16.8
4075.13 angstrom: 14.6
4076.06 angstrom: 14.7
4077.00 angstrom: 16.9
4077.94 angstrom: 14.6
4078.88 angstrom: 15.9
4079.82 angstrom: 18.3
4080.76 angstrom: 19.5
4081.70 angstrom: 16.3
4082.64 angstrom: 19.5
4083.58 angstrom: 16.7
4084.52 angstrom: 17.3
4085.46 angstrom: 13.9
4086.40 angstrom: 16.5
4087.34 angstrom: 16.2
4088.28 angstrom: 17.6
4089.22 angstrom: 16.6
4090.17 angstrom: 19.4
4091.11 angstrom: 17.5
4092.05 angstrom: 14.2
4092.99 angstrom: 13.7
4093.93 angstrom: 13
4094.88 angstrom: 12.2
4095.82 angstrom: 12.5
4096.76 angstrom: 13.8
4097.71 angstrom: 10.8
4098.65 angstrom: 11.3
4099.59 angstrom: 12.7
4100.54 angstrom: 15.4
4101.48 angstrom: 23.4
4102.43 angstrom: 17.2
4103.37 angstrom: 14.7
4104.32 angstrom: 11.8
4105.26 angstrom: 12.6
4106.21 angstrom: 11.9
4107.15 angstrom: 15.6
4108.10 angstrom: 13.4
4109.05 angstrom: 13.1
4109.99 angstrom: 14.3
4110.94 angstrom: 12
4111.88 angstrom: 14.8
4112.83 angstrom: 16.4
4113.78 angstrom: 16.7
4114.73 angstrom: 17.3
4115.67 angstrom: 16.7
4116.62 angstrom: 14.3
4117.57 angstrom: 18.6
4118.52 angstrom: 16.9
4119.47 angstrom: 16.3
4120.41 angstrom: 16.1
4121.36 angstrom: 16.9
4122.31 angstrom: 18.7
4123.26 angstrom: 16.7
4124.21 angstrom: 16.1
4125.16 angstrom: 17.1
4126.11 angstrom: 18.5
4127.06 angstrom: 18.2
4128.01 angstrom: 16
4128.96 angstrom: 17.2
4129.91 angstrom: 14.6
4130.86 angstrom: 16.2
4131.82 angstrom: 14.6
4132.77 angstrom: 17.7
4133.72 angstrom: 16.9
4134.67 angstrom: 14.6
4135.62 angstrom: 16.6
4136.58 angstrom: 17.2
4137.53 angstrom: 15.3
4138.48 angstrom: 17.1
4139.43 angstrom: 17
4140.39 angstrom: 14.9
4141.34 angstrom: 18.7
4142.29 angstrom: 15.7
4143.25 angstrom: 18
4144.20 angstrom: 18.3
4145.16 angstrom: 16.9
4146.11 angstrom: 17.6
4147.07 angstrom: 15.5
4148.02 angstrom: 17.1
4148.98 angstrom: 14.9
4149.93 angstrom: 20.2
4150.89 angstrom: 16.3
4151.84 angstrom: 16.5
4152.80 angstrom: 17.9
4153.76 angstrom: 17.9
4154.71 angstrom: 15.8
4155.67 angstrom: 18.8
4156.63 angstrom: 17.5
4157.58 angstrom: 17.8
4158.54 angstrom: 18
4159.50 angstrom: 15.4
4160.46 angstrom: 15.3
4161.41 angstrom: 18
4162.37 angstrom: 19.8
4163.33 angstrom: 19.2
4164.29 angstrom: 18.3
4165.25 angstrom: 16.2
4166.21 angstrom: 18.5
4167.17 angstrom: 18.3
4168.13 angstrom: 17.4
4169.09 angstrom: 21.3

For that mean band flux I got 13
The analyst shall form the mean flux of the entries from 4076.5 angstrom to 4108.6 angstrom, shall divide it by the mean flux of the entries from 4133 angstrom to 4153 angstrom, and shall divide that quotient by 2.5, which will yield 0.366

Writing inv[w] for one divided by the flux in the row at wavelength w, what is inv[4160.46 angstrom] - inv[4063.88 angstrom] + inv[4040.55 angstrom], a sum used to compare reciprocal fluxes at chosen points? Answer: 0.064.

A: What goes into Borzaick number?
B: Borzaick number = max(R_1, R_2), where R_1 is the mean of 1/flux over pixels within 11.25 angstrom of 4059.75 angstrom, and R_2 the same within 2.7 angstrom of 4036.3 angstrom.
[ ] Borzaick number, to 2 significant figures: 0.055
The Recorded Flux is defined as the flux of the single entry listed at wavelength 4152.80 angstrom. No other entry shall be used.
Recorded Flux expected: 17.9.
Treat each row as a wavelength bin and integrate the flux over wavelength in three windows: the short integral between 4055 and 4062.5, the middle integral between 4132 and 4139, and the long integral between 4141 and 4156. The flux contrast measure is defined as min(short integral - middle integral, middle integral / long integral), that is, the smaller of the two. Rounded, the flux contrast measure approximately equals 0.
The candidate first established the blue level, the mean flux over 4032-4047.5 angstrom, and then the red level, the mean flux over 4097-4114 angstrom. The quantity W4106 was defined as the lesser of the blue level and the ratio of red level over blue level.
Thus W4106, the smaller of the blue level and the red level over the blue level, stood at 0.75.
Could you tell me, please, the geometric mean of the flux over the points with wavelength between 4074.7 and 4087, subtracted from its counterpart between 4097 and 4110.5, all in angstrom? -3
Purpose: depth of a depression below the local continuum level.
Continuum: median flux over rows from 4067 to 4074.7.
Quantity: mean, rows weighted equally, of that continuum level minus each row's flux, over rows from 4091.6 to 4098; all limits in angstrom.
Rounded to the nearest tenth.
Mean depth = 4.1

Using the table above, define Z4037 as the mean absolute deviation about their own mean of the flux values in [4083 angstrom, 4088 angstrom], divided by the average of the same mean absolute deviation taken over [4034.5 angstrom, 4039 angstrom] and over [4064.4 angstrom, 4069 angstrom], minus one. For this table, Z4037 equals -0.26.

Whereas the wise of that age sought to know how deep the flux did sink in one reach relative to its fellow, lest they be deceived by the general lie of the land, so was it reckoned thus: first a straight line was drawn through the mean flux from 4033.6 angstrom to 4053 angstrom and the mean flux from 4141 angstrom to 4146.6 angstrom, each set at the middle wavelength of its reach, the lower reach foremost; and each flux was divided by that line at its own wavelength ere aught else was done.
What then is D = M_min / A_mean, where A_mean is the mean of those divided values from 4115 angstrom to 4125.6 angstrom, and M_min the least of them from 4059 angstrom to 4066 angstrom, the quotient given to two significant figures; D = 0.72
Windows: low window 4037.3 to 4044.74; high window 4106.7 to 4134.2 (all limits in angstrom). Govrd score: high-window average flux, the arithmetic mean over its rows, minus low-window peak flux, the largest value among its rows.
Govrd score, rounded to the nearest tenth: -5.9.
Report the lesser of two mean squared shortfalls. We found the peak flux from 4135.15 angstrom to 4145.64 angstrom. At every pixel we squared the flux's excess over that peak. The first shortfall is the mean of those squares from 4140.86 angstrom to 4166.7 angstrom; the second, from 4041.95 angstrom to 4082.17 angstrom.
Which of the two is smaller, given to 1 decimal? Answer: 3.6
